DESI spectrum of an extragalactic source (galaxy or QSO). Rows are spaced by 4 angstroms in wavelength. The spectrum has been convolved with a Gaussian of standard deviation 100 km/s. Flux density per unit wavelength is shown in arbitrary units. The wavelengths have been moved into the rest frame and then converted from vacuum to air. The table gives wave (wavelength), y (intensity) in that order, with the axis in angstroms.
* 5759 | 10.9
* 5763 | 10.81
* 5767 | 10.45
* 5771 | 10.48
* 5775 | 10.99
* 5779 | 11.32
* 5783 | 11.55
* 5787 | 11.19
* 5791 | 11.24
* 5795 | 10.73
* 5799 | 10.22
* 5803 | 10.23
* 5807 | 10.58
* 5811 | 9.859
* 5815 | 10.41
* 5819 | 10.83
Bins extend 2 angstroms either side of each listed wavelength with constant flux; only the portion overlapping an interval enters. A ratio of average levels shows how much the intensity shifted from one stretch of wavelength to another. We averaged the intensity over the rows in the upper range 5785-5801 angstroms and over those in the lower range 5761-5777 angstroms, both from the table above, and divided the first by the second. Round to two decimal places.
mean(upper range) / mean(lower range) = 1.02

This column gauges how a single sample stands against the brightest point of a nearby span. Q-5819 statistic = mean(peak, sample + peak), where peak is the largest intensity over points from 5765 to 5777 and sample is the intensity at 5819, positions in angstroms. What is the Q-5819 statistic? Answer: 16.4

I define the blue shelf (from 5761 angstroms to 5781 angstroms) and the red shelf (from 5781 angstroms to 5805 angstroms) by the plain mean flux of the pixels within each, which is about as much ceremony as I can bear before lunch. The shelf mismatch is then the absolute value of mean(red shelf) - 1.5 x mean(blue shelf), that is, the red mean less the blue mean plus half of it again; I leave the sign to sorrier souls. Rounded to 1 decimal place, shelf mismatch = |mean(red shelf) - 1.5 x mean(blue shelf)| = 5.4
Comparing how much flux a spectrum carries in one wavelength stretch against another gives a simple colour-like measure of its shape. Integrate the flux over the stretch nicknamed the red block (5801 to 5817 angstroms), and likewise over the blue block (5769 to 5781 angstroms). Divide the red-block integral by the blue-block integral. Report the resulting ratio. 1.3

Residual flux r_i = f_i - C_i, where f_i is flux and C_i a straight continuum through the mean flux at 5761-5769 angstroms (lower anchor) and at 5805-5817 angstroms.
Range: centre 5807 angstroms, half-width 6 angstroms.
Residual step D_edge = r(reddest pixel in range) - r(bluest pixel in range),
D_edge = -0.31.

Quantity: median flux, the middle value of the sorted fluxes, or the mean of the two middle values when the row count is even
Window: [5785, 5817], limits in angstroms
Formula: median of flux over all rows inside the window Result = 10.5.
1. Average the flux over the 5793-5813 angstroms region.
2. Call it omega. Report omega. 10.3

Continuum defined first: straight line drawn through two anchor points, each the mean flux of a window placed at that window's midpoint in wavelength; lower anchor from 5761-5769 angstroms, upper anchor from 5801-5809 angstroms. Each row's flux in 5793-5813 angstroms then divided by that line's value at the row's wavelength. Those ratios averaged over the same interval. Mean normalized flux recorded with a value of 0.99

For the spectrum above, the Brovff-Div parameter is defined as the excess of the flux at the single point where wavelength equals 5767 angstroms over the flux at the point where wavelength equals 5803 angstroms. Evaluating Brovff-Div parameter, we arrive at 0.2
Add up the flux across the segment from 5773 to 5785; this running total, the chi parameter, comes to 34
